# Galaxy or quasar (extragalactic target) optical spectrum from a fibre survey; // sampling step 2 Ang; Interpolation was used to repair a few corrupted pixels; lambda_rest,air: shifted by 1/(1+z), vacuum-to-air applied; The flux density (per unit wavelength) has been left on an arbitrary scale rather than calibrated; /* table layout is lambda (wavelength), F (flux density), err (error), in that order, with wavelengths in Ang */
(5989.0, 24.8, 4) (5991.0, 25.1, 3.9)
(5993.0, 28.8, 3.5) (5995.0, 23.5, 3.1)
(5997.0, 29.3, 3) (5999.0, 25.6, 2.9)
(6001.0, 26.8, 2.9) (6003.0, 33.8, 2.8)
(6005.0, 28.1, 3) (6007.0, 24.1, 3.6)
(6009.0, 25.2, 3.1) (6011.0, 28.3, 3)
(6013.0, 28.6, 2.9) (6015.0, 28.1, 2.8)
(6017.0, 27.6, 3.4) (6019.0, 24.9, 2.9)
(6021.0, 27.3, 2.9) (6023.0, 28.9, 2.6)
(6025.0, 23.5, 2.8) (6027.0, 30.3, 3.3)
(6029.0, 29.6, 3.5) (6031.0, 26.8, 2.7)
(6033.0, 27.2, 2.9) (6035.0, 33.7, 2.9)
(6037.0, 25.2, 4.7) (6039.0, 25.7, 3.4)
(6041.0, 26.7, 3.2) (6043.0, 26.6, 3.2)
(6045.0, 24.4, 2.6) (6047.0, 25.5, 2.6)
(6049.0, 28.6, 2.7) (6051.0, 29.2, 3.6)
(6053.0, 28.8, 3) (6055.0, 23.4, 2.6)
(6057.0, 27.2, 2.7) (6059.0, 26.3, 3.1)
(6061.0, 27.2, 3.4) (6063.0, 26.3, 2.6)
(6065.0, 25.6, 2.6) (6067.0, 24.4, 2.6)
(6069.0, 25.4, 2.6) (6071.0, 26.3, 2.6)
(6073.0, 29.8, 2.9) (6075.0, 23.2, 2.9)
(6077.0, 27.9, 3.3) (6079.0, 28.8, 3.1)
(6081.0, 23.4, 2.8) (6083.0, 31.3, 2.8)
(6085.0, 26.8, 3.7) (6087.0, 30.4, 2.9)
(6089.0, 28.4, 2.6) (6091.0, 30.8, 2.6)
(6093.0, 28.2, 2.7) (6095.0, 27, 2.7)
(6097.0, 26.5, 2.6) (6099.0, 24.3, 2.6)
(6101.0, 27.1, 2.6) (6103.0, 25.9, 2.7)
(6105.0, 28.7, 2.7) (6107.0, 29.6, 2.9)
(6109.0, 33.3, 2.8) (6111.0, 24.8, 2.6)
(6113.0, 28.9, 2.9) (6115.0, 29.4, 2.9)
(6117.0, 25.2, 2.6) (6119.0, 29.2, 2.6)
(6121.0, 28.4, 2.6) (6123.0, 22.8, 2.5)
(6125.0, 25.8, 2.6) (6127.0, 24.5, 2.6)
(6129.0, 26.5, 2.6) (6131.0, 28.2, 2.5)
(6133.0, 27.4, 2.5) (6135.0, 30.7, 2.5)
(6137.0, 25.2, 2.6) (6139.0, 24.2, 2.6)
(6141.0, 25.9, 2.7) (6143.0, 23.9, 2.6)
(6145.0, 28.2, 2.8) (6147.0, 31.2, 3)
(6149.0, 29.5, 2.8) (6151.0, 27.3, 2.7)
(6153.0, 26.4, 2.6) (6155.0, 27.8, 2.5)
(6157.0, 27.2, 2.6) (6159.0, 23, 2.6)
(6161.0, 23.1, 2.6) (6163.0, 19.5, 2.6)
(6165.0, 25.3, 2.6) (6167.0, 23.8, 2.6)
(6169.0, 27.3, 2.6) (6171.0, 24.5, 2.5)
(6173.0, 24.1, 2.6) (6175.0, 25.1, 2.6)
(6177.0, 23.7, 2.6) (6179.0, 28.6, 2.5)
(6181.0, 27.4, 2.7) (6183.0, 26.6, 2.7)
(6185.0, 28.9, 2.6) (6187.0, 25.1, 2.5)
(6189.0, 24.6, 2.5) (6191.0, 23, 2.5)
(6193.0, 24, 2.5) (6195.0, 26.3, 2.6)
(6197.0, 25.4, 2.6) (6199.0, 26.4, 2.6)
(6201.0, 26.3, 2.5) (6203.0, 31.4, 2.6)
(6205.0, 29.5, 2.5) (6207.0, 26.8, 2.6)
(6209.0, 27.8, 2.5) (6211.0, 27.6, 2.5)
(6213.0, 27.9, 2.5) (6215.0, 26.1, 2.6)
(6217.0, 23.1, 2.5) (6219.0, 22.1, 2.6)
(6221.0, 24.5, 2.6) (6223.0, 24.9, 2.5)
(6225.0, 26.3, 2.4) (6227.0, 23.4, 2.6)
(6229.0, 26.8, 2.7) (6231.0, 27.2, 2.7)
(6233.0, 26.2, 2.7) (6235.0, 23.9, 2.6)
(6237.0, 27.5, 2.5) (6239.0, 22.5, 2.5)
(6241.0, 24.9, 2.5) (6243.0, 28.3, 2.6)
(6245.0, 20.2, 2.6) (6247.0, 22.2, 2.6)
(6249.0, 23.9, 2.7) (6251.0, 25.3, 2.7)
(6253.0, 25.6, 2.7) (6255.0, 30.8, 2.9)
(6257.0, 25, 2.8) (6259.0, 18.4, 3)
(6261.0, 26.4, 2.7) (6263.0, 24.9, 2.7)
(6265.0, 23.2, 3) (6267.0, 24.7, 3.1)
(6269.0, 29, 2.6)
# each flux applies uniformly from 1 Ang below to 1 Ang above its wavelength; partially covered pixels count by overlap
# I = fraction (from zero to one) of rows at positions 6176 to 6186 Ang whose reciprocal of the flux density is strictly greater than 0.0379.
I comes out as 0.2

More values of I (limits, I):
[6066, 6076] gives 0.8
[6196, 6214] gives 0.2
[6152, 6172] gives 0.6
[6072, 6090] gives 0.2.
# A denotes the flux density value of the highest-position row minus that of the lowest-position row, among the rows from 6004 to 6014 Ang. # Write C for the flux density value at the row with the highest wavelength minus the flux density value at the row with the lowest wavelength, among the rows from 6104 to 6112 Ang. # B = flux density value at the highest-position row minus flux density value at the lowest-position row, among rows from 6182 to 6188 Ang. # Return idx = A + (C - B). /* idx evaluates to -2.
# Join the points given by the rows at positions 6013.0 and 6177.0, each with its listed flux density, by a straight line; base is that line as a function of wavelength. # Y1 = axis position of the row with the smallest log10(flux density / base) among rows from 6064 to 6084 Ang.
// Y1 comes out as 6075.0 Ang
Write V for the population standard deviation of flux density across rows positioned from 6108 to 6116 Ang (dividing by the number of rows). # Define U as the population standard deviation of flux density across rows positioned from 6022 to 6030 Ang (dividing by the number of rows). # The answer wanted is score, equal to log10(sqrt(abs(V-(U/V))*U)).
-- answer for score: 0.38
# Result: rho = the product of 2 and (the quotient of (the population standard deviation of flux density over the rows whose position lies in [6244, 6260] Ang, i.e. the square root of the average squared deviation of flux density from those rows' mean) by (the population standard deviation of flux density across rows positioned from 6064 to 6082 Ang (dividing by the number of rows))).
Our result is 3.2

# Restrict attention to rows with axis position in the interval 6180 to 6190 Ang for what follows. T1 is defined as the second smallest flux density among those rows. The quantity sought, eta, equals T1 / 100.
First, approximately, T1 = 25.1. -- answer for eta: 0.251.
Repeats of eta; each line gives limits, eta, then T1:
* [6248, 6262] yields 0.239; 23.9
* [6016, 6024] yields 0.273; 27.3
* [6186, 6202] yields 0.240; 24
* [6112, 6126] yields 0.252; 25.2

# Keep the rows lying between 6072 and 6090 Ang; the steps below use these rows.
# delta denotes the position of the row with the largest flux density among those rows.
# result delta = 6083.0 Ang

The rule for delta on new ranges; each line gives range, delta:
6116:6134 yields 6119.0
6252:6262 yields 6255.0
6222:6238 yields 6237.0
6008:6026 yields 6023.0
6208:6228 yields 6213.0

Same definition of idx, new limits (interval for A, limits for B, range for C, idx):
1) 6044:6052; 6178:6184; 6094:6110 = 13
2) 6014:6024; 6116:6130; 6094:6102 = 0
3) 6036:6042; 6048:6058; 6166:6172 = 4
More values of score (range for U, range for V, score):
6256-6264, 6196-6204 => 0.25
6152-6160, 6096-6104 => 0.07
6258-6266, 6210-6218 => -0.01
